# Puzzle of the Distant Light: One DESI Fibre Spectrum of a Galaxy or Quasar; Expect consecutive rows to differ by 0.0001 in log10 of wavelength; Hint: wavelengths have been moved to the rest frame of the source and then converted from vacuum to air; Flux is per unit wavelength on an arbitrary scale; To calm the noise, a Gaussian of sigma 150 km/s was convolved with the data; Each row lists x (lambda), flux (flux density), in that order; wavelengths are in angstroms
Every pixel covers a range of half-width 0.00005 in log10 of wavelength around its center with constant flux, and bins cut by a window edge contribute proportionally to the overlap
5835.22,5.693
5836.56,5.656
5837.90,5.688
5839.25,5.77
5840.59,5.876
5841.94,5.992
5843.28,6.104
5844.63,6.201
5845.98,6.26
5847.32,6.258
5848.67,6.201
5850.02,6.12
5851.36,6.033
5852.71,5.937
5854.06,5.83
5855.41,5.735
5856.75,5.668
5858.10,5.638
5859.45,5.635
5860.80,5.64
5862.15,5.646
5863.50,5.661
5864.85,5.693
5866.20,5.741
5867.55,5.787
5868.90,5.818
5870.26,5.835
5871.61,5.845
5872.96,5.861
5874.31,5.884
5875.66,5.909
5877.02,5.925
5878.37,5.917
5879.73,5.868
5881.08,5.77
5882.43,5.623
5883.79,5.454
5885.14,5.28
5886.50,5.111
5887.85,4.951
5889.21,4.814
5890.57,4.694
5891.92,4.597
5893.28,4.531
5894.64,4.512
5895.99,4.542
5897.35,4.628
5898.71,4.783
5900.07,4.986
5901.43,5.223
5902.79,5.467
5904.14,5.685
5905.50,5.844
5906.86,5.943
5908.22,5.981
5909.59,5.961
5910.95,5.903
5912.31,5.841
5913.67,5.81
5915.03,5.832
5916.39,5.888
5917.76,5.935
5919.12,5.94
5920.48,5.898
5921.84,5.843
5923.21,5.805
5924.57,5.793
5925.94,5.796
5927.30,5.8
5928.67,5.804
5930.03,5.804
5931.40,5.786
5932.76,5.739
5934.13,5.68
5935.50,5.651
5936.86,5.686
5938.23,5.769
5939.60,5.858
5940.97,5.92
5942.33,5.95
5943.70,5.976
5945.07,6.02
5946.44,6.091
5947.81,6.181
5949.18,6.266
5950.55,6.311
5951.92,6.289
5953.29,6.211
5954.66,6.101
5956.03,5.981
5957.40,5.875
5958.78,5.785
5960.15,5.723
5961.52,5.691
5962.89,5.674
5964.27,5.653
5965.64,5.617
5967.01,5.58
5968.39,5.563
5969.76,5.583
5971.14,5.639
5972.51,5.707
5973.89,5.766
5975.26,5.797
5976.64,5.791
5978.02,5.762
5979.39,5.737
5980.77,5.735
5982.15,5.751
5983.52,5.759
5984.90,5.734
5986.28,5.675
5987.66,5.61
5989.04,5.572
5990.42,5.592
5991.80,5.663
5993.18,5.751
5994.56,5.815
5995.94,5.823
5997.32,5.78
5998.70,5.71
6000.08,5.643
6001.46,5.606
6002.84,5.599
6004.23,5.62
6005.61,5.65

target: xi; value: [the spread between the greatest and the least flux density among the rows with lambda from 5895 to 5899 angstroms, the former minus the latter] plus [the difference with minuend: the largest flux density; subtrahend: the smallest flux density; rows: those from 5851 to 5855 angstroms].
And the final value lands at 0.44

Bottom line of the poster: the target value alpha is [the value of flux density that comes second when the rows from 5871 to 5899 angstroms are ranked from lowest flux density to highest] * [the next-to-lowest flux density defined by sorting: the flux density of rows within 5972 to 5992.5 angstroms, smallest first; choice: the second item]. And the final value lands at 25.3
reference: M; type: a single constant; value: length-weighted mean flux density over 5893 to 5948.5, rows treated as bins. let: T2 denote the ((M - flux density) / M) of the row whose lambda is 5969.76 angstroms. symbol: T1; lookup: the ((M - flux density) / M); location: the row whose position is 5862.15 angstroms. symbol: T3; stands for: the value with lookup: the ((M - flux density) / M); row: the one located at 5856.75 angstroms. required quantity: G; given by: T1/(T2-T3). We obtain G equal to 0.3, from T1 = 0.00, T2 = 0.02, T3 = 0.000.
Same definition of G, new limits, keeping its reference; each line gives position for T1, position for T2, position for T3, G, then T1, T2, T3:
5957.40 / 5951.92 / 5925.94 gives 0.4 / -0.04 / -0.11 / -0.022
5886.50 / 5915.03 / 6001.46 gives -2.5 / 0.10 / -0.03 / 0.011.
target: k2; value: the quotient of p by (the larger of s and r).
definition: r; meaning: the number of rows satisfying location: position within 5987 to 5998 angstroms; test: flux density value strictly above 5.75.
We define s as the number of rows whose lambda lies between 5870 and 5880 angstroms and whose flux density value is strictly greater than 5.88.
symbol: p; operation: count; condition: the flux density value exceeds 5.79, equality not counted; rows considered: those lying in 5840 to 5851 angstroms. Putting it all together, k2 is 2.00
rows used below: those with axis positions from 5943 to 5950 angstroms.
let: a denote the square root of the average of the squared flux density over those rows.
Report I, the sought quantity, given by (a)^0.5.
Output 2.47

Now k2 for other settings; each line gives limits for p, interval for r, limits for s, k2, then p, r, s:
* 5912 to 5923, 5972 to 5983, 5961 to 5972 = 1.60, 8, 5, 0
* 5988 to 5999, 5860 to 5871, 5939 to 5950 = 0.29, 2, 3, 7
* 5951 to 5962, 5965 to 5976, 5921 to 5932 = 2.50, 5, 2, 0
